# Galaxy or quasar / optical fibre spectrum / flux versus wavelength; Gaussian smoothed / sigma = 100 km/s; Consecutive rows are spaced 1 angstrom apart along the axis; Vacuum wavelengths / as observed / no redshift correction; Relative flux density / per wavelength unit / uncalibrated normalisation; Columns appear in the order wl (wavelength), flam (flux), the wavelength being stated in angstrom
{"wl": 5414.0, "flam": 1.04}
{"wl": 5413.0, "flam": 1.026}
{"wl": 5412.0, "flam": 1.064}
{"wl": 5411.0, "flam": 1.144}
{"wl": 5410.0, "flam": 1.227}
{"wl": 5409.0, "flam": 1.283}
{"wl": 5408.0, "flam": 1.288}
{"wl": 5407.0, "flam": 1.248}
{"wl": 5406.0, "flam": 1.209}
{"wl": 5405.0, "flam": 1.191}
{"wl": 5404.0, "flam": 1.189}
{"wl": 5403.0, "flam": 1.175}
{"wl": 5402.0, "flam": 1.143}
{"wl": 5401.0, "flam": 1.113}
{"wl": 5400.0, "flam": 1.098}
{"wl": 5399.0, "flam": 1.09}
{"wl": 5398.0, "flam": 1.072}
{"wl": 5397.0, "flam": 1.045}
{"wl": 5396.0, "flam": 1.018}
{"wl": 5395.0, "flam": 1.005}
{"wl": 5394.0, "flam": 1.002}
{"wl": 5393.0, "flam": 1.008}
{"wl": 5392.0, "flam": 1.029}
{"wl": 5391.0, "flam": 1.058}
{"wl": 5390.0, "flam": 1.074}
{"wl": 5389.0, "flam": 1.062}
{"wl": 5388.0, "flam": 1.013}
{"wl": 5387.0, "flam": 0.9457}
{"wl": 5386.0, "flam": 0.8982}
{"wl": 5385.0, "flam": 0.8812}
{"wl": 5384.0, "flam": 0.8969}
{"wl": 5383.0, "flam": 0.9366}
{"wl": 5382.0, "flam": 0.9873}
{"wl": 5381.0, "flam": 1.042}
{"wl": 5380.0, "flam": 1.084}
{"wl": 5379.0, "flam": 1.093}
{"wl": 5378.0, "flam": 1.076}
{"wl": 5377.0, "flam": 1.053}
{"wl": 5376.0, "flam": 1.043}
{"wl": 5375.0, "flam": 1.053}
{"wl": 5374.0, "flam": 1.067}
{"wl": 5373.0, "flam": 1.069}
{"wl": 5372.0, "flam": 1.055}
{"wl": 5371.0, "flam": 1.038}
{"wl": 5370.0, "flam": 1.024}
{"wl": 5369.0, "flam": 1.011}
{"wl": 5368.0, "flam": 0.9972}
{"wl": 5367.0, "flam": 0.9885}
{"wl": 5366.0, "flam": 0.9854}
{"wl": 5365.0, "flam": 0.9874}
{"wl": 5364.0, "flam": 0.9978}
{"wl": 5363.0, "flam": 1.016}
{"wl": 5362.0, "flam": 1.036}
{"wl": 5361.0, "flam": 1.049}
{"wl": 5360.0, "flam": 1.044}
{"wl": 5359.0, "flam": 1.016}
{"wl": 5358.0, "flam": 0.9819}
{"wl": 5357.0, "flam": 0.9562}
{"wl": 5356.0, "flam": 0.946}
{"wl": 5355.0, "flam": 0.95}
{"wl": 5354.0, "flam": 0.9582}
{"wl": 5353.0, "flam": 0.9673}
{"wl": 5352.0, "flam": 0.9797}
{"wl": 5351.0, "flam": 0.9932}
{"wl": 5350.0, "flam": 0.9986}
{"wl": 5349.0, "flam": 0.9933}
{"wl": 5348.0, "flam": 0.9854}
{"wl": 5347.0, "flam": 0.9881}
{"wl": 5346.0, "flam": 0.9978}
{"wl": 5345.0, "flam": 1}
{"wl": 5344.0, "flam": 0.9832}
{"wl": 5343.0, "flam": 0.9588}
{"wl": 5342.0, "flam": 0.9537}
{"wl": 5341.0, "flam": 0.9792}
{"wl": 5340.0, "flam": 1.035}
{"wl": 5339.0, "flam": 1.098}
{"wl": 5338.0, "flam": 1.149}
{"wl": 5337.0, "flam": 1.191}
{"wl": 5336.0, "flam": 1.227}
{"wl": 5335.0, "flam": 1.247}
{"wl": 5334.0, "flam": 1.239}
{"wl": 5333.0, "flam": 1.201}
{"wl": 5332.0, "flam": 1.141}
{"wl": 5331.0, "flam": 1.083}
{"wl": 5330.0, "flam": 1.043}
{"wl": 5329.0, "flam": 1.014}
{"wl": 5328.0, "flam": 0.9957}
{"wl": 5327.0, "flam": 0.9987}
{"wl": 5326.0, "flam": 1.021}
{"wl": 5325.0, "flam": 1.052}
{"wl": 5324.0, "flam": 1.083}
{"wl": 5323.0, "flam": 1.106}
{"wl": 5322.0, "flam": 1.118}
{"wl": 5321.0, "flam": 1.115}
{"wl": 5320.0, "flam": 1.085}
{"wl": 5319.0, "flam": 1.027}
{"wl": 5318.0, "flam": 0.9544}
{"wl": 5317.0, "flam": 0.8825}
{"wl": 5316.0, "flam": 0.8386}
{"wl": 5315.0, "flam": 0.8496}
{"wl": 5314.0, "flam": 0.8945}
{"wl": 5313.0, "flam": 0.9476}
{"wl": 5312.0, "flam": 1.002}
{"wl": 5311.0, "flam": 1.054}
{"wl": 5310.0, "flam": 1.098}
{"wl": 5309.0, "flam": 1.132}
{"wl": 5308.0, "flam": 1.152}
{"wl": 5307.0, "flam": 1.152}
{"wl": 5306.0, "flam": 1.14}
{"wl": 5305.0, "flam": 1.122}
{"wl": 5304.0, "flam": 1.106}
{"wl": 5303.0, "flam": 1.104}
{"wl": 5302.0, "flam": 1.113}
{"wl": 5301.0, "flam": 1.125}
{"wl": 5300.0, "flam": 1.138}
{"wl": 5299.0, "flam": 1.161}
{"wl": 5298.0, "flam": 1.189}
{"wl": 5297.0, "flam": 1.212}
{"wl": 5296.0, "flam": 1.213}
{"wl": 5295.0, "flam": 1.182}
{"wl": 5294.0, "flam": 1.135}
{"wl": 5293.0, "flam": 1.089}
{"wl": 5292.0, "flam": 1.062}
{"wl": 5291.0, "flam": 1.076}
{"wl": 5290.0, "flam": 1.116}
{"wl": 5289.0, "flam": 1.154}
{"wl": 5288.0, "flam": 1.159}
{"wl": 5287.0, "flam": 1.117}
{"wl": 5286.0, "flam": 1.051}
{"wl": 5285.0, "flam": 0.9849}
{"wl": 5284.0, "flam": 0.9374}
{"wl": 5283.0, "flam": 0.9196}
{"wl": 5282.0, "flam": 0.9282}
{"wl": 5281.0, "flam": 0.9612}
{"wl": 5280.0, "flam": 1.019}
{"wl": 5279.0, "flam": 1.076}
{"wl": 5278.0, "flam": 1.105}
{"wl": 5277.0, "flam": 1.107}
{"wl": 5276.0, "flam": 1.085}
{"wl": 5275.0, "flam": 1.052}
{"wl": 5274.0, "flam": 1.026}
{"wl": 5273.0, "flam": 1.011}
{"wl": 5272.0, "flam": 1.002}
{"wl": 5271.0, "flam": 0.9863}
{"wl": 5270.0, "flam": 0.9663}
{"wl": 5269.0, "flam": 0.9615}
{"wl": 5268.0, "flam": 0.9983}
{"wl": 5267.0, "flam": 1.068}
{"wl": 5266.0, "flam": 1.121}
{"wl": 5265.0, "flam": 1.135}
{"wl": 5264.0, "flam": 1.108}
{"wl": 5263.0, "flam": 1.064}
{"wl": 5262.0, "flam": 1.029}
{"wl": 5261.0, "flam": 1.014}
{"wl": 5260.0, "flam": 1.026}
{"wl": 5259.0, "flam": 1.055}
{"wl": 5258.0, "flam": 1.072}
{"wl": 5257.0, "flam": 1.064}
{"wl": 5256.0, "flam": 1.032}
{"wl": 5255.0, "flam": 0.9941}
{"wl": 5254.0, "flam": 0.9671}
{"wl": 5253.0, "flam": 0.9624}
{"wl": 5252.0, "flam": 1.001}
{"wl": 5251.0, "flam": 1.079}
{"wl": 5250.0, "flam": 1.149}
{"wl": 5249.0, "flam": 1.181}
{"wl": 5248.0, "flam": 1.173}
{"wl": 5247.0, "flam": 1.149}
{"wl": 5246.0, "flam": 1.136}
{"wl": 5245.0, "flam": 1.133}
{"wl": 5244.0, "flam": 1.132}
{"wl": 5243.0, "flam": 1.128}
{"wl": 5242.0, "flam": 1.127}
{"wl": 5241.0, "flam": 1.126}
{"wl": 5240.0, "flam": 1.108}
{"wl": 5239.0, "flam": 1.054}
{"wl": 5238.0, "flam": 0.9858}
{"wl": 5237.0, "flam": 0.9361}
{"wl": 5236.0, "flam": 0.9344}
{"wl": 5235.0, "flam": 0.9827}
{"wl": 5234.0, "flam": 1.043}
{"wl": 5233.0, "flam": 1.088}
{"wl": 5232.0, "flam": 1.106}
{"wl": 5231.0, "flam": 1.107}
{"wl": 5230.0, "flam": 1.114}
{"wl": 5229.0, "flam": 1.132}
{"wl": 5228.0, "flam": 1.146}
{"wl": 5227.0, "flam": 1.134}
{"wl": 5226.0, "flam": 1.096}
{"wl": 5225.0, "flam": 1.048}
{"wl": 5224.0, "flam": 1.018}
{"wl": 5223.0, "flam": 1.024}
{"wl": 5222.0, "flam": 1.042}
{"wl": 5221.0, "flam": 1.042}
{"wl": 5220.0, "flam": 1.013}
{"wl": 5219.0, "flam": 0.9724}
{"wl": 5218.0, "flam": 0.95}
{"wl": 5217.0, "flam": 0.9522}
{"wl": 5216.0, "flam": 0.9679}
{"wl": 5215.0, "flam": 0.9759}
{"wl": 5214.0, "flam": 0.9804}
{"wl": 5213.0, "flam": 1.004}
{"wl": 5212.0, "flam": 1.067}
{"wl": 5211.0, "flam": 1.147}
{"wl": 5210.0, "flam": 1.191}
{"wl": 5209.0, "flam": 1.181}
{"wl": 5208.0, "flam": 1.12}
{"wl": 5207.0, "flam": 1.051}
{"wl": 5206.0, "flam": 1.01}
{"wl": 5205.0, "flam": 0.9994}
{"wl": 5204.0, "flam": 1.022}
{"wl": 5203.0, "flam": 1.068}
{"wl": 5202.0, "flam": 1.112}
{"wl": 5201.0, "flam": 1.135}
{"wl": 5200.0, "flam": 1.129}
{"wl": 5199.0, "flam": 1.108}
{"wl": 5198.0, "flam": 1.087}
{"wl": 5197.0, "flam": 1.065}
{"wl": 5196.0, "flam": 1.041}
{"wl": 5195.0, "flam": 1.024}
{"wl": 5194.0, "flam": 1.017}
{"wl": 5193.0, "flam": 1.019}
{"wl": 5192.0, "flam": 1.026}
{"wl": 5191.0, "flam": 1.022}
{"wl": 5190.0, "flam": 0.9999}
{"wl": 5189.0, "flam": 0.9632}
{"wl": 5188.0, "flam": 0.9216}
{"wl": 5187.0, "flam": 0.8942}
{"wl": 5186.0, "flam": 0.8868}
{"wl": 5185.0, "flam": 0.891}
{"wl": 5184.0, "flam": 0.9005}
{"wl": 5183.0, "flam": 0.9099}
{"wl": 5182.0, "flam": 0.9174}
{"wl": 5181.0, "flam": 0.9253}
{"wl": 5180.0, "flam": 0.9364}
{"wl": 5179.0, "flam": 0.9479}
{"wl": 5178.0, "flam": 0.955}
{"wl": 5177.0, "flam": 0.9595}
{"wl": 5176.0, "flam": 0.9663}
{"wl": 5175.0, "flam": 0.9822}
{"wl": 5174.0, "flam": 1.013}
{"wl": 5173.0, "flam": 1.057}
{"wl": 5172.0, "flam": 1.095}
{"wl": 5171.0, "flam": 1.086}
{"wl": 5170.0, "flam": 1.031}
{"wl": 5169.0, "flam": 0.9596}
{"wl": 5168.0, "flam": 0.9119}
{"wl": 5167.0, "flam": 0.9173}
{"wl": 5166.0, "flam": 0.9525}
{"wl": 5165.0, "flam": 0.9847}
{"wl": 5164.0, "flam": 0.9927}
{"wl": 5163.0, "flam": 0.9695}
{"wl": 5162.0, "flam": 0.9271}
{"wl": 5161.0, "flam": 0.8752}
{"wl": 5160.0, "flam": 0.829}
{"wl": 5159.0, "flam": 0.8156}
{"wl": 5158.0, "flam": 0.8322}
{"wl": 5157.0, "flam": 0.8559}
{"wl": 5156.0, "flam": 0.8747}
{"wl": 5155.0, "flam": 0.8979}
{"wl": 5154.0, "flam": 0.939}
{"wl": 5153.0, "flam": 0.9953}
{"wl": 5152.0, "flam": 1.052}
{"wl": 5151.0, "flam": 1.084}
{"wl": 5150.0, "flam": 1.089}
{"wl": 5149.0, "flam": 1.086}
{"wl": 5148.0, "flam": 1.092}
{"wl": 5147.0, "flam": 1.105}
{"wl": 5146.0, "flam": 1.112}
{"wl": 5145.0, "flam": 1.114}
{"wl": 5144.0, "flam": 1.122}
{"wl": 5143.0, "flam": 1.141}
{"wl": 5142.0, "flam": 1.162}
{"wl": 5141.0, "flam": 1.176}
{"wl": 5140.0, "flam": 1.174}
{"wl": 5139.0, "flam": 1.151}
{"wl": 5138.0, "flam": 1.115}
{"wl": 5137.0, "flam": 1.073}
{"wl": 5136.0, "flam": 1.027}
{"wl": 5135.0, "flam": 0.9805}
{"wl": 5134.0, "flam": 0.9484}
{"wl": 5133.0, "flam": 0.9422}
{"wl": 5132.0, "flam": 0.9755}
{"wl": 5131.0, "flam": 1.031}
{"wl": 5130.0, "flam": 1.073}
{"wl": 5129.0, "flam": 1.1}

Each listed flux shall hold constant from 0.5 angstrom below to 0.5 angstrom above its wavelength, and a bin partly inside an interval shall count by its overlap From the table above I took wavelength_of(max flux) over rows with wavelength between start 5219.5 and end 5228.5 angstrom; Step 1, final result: 5228.0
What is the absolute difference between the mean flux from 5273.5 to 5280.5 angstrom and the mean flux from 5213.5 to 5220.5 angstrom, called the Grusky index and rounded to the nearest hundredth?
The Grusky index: 0.09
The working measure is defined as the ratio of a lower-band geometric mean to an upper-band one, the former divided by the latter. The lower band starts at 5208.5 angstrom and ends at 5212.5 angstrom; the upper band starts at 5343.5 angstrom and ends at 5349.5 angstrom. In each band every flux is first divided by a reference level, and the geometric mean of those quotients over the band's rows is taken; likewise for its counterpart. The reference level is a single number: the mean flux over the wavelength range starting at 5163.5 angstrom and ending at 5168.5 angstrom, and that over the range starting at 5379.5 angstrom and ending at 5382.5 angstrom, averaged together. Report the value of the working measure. 1.16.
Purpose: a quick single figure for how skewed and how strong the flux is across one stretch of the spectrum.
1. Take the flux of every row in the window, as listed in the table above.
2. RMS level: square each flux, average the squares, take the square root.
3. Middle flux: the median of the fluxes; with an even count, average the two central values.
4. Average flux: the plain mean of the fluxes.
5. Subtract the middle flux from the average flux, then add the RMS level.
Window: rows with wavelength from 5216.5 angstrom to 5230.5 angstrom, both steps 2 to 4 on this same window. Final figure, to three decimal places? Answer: 1.058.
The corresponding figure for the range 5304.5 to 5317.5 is 0.994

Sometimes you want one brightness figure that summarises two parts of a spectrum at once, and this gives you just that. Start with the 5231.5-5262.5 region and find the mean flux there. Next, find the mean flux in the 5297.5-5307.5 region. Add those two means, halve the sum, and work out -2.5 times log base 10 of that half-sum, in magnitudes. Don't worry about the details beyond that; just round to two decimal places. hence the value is -0.10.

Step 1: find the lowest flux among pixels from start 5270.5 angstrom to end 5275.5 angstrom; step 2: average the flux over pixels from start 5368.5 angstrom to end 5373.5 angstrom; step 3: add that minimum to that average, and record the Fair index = 2.03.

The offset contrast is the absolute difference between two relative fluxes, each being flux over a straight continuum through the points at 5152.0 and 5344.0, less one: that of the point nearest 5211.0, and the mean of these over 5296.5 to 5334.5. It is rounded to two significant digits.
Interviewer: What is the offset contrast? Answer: 0.035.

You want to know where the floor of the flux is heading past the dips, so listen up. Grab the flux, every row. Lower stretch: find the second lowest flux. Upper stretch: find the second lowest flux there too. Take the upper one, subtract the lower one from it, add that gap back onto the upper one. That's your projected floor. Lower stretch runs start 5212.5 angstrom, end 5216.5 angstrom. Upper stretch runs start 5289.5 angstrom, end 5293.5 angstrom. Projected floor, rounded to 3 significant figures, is 1.18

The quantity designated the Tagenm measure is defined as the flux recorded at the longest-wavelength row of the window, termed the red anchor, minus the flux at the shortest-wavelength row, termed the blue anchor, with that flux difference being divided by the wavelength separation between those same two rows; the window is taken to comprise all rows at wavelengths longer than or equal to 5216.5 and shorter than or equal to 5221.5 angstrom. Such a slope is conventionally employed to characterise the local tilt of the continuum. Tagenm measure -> 0.02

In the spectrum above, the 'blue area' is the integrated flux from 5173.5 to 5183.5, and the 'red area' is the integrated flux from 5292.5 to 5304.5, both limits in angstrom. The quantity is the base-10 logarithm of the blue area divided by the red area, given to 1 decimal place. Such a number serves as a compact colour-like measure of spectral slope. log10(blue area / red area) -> -0.2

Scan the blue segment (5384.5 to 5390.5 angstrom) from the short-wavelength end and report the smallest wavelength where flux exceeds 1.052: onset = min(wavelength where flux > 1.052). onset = 5389.0 angstrom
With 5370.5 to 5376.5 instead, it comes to 5372.0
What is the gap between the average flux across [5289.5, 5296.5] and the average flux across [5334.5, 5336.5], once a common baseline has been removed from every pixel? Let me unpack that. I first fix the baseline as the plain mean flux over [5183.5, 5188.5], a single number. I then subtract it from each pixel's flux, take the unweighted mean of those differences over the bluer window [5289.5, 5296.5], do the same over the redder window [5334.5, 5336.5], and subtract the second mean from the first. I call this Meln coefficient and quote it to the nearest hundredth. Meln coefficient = -0.11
